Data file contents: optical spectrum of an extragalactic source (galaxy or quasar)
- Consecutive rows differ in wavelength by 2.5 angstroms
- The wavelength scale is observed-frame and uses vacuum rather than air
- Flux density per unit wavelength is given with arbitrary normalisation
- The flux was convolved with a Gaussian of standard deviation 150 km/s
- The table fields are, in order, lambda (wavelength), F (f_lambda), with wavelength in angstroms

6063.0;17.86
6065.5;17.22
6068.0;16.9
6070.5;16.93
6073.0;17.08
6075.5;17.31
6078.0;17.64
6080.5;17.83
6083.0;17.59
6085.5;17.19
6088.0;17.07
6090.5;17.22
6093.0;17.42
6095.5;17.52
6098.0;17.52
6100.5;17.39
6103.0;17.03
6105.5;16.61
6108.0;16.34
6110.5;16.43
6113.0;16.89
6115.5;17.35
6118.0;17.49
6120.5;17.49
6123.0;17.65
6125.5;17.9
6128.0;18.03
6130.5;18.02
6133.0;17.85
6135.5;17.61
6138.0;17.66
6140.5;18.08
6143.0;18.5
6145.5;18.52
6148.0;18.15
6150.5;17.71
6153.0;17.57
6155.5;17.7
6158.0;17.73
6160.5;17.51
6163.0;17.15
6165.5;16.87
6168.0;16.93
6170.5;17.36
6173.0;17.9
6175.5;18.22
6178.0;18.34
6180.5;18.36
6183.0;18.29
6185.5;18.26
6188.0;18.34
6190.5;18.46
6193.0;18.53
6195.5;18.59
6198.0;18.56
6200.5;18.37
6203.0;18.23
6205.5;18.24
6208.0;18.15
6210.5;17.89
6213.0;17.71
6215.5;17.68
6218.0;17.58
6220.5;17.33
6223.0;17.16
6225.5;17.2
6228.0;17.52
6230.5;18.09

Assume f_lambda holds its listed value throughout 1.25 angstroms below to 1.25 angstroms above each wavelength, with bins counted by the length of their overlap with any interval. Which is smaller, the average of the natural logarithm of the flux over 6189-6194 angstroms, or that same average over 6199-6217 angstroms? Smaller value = 2.89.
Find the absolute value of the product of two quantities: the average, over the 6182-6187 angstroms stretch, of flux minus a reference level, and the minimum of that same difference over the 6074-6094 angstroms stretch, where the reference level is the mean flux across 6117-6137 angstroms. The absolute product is 0.36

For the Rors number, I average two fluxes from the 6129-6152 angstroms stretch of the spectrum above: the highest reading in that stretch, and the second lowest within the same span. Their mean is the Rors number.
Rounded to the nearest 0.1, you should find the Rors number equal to 18.1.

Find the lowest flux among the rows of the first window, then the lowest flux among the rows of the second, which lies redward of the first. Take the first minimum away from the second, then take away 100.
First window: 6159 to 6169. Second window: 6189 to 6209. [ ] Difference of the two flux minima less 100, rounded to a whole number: -99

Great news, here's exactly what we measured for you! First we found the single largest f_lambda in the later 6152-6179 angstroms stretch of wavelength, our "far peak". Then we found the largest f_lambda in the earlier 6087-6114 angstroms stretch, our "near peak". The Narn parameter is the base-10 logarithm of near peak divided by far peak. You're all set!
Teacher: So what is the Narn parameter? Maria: -0.020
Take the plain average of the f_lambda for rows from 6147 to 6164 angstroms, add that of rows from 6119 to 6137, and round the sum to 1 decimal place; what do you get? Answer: 35.4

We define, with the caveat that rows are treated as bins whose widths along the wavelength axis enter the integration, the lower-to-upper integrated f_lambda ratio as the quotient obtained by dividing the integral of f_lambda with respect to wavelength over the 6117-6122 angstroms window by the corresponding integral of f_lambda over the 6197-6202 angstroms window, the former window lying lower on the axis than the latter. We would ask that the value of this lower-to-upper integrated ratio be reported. 0.95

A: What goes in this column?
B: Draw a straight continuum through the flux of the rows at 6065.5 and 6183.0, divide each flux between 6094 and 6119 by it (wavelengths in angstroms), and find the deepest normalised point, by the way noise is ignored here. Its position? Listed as 6108.0 angstroms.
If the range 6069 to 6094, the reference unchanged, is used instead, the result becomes 6088.0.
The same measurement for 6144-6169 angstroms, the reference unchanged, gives 6165.5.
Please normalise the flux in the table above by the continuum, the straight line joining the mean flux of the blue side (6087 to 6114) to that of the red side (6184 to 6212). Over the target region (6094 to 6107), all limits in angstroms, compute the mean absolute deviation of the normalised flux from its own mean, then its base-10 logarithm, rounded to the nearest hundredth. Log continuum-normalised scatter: -1.68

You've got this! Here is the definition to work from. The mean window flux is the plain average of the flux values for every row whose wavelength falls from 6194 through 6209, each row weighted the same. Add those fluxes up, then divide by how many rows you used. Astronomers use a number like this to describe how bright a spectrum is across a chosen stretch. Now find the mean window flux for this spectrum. 18.4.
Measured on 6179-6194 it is 18.4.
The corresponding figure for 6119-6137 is 17.8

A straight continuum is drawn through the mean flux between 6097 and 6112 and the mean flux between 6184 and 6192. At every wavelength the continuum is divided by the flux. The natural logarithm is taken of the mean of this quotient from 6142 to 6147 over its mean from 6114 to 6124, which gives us -0.031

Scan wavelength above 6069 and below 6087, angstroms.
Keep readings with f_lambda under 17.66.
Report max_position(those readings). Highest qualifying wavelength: 6085.5 angstroms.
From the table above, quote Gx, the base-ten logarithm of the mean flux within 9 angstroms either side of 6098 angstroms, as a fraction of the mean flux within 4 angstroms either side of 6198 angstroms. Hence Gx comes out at -0.031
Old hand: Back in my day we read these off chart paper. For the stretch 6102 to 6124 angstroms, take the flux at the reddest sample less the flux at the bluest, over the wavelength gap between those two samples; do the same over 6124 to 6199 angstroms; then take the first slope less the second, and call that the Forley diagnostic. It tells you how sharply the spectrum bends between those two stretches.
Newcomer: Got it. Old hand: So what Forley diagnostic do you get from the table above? 0.022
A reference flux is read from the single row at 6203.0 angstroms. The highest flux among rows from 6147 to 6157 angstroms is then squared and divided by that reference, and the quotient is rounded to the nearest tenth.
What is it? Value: 18.1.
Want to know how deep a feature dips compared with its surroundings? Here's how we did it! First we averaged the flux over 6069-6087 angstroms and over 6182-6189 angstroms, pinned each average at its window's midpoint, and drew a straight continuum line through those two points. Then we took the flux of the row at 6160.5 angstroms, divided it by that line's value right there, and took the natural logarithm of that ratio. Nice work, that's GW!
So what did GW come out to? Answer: -0.032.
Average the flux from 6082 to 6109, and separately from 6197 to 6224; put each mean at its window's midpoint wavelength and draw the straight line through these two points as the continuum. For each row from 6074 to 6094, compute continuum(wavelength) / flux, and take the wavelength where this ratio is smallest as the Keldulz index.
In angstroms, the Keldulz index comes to 6080.5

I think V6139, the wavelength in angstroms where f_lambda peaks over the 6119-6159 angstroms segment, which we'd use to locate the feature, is 6145.5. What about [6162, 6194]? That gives 6193.0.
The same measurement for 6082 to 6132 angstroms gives 6128.0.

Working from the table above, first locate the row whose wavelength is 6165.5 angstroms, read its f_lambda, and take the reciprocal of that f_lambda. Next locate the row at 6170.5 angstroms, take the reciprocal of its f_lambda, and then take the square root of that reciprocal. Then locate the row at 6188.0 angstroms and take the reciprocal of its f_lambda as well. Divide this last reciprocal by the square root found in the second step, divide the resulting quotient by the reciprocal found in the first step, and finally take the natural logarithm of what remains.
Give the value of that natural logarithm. 1.34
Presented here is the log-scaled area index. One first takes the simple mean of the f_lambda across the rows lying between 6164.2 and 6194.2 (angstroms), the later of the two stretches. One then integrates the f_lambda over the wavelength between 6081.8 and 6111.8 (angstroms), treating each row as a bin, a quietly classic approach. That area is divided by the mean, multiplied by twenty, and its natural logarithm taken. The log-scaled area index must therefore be 6.35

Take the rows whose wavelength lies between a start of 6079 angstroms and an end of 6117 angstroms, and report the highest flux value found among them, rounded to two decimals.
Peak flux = 17.83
